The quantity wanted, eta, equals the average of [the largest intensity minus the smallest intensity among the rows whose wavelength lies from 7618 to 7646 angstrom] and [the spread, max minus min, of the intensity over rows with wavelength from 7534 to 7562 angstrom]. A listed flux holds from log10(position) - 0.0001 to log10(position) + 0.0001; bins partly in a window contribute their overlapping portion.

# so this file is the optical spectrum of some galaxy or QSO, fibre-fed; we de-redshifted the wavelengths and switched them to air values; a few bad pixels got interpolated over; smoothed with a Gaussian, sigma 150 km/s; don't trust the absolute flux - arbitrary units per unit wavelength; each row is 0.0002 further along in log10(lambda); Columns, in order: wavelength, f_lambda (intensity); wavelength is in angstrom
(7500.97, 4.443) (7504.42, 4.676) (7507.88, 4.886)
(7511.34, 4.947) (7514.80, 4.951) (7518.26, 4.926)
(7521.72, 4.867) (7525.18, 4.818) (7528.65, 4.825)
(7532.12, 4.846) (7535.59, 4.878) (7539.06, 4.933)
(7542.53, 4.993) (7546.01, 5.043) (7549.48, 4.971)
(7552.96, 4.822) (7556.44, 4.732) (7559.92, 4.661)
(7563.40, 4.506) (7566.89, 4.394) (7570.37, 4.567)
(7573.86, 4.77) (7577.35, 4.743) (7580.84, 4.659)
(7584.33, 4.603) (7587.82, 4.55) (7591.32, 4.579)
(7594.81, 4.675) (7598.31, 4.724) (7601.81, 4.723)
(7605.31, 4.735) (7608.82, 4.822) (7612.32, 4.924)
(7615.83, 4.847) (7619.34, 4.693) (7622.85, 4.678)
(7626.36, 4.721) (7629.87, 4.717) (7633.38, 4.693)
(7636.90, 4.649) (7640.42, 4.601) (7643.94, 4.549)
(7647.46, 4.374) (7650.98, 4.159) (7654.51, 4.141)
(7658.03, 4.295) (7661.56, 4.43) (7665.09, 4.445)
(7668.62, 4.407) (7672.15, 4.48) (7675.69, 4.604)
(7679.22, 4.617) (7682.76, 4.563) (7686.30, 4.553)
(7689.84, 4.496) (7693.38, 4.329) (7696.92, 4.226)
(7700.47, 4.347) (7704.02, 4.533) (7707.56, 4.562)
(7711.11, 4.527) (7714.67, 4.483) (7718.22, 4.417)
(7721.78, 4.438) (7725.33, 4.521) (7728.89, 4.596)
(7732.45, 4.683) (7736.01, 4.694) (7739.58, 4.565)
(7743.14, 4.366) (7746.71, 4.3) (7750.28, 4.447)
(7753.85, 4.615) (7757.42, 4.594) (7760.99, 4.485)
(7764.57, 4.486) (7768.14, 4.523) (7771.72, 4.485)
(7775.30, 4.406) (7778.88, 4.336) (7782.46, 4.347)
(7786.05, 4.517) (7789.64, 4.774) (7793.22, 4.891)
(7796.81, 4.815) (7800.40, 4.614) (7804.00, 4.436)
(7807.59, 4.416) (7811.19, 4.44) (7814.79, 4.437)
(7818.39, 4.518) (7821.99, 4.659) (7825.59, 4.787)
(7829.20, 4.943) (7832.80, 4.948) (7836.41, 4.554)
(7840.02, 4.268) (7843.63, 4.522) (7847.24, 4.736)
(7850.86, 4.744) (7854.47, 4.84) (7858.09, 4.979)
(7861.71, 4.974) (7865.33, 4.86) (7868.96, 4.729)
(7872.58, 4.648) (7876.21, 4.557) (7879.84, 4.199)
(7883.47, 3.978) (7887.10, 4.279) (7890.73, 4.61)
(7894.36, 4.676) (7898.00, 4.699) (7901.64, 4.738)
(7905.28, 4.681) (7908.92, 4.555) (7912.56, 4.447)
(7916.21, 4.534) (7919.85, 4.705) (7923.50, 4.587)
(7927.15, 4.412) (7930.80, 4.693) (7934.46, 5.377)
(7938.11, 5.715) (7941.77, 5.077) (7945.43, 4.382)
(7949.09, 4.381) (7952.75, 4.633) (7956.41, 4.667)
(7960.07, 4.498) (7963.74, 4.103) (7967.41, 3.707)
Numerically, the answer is 0.277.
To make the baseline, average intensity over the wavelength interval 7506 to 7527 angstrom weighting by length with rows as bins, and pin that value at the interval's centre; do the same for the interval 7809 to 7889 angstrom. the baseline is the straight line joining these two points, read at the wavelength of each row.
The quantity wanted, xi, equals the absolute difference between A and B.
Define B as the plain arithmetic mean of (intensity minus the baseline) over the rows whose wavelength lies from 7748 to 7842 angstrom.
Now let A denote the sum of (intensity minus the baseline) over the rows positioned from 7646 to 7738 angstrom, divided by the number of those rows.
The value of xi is 0.20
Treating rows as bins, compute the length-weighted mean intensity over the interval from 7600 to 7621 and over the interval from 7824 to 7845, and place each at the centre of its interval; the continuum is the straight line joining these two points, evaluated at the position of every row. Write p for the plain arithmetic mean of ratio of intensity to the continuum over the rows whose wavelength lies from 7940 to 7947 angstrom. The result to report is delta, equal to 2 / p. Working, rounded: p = 1.02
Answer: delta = 1.95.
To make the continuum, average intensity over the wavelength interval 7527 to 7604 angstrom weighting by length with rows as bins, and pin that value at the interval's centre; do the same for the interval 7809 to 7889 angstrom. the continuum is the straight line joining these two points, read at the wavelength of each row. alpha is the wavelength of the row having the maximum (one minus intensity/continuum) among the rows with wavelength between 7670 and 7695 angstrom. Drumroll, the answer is 7693.38 angstrom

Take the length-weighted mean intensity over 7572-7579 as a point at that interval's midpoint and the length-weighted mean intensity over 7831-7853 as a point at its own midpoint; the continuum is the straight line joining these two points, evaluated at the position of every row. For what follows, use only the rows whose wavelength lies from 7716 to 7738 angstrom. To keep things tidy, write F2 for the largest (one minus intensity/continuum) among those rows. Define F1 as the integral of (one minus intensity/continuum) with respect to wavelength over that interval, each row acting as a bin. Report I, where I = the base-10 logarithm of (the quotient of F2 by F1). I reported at -1.01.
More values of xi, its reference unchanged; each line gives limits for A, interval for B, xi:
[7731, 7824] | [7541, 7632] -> 0.03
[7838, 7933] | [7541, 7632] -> 0.13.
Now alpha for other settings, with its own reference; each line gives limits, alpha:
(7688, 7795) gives 7696.92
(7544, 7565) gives 7563.40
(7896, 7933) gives 7927.15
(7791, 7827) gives 7807.59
